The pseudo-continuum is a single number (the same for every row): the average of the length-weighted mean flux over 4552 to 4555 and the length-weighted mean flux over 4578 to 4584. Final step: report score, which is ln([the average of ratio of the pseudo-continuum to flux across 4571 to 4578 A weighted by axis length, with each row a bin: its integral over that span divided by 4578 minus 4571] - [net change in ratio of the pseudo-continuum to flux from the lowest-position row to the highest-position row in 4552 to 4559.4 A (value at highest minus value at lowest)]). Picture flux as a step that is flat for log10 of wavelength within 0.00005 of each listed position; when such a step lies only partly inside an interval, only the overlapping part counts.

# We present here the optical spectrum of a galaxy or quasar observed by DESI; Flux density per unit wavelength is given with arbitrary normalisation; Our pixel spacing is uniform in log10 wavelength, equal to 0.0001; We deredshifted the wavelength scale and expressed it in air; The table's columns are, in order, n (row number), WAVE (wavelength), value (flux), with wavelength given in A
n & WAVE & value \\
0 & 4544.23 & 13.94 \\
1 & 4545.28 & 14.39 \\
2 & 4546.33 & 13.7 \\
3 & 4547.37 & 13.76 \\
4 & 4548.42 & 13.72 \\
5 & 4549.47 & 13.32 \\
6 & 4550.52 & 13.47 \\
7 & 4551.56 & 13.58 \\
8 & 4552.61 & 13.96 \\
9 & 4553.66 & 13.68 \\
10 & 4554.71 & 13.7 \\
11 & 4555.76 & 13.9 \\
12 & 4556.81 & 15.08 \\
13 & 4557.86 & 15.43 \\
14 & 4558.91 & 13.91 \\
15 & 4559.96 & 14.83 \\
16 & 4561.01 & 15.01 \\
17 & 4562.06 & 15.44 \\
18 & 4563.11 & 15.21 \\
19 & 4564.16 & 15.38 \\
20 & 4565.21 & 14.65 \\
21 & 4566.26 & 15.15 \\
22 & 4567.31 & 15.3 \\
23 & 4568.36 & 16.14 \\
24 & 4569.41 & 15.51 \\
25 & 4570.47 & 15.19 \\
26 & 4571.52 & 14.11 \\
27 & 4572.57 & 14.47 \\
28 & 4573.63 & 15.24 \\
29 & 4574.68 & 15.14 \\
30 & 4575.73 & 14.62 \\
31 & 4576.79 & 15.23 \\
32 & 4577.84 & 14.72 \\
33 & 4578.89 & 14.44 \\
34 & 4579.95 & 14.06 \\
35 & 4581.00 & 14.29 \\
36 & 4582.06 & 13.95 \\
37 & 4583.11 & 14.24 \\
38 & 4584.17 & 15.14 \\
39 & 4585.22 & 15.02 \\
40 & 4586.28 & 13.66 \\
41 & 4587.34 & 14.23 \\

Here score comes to -0.06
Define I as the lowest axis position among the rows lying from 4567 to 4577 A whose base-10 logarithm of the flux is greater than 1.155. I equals 4567.31 A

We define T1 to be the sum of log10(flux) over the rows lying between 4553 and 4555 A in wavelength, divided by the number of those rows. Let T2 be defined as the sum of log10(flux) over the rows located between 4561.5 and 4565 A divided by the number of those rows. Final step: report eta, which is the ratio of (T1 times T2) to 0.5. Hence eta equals 2.70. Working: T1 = 1.14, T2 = 1.186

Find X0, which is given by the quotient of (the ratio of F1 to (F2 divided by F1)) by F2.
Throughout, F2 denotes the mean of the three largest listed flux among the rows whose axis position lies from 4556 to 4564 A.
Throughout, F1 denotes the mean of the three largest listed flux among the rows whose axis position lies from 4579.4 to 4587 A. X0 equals 0.93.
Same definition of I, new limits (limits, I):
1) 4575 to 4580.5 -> 4575.73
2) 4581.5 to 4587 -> 4584.17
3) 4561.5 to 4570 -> 4562.06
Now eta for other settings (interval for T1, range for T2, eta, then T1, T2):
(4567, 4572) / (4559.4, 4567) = 2.79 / 1.18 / 1.179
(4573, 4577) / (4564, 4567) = 2.77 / 1.18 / 1.178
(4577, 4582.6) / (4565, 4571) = 2.74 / 1.16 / 1.185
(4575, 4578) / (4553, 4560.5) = 2.71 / 1.17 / 1.157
